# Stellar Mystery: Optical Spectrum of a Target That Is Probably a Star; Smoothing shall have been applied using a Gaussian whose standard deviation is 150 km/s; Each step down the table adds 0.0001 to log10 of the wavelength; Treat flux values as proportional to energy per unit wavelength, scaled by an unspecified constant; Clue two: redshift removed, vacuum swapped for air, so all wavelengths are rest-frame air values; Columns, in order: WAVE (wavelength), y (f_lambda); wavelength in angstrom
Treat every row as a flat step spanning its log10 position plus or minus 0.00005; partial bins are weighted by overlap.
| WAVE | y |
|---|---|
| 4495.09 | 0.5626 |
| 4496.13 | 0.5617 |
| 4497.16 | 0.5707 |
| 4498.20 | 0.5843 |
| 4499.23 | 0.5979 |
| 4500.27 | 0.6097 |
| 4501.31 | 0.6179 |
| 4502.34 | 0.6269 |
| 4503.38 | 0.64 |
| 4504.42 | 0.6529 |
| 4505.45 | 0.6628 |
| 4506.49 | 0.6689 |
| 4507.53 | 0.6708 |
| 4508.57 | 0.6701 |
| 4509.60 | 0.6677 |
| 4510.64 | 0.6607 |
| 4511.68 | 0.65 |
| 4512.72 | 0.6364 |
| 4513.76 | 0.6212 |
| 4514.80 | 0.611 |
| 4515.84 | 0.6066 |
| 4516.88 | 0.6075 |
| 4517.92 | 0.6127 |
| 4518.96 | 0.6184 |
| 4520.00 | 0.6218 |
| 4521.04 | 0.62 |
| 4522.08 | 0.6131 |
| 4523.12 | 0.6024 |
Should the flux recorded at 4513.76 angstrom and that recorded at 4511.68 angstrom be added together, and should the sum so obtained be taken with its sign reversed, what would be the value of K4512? -1.27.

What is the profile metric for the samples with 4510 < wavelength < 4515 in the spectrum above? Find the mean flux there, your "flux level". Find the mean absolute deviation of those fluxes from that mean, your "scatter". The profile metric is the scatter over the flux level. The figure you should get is 0.025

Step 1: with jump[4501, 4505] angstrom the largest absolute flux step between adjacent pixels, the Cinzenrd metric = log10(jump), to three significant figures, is -1.88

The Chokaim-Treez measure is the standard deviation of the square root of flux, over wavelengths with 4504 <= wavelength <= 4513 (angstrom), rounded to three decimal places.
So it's 0.007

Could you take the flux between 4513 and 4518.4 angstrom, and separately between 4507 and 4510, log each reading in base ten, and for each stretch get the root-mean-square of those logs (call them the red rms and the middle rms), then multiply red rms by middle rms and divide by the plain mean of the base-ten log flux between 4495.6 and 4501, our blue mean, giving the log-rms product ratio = -0.16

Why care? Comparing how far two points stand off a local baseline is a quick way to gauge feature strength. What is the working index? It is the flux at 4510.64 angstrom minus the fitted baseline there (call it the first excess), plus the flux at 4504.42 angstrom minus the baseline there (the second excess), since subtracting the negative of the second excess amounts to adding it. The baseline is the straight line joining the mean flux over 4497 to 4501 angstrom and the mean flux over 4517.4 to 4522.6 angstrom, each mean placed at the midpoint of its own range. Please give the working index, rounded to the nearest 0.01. 0.11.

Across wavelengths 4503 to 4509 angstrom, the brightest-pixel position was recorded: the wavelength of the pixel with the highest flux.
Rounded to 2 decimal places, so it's 4507.53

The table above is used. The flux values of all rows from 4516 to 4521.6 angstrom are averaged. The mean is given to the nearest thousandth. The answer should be 0.616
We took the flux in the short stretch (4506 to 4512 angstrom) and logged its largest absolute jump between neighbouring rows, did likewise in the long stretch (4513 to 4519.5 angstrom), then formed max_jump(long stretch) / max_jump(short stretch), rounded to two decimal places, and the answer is 0.95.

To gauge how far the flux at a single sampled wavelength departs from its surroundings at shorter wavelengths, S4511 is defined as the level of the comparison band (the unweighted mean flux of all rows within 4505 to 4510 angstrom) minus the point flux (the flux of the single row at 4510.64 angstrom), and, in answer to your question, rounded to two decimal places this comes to 0.01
